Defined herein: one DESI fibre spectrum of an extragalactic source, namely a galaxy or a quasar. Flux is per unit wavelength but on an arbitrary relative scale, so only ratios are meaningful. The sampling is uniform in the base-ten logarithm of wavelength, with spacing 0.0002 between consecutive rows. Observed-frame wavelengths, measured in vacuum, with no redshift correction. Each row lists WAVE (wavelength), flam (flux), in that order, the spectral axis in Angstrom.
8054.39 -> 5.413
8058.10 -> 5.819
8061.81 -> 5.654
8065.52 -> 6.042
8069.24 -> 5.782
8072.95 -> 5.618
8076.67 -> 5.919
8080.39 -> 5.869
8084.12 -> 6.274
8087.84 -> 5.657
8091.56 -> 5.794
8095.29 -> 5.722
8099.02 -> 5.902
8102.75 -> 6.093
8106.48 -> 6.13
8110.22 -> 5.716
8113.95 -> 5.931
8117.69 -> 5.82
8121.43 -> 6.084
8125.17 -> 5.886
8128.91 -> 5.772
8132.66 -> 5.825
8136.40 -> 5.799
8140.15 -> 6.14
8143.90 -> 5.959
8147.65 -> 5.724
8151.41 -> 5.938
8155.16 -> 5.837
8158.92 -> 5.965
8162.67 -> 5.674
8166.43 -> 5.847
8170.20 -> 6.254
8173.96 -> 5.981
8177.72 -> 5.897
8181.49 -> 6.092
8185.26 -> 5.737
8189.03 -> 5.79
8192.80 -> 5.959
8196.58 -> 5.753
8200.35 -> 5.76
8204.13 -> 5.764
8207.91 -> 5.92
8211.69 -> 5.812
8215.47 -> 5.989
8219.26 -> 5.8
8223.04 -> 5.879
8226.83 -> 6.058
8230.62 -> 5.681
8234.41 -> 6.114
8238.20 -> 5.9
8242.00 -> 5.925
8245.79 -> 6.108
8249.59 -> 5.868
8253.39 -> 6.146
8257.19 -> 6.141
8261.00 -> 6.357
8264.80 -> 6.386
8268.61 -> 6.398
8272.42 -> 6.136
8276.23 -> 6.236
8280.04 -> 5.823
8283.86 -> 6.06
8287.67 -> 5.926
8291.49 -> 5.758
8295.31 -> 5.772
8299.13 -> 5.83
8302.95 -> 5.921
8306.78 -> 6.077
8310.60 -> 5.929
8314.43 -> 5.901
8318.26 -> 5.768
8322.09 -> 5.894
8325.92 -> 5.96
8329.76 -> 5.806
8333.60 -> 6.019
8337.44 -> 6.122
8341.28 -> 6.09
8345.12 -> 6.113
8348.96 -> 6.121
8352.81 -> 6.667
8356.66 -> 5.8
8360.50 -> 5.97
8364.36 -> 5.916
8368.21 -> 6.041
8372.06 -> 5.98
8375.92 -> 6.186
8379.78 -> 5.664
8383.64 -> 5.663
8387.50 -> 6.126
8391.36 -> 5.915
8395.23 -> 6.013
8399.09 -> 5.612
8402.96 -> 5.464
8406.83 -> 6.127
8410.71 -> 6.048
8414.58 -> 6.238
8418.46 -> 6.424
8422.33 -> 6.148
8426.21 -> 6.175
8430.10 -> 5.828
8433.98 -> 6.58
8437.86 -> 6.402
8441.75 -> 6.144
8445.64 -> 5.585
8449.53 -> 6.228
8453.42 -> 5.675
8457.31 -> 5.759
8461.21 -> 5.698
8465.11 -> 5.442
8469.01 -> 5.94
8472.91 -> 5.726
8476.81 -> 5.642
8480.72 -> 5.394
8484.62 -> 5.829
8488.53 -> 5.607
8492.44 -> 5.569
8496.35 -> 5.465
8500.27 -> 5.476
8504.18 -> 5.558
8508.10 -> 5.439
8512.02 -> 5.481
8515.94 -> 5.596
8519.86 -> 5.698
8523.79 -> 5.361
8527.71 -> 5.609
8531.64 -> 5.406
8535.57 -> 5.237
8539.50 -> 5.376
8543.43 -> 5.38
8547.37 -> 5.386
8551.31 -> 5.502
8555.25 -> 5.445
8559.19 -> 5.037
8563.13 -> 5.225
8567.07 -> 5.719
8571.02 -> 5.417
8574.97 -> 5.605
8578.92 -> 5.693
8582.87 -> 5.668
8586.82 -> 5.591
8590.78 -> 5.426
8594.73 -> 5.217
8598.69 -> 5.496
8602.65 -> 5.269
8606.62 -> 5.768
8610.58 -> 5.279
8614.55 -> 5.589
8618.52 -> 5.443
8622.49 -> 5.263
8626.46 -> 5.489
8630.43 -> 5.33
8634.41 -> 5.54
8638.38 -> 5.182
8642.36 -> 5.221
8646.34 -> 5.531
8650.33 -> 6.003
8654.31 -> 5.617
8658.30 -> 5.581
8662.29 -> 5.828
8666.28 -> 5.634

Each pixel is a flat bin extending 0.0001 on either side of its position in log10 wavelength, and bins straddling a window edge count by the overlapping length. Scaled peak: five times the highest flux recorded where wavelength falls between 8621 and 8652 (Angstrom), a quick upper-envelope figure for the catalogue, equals 30.0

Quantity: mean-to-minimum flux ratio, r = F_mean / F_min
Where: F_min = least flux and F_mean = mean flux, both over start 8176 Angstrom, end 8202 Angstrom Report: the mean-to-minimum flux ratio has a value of 1.02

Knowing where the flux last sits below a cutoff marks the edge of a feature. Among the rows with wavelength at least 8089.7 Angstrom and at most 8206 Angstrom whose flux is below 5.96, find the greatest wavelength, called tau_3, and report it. 8204.13 Angstrom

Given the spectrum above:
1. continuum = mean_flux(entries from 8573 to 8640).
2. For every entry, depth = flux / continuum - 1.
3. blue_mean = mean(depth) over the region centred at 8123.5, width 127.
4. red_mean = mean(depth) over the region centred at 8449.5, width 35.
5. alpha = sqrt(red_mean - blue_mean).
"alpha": 0.099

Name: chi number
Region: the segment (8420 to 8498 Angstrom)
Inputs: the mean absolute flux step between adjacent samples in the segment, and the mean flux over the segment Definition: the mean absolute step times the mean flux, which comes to 1.7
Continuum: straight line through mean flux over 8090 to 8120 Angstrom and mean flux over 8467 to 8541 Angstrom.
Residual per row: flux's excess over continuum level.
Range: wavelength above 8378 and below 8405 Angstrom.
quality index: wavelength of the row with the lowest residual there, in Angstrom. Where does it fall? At 8402.96 Angstrom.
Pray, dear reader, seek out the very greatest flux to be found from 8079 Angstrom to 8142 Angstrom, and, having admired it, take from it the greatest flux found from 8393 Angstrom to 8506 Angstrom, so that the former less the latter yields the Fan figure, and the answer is -0.31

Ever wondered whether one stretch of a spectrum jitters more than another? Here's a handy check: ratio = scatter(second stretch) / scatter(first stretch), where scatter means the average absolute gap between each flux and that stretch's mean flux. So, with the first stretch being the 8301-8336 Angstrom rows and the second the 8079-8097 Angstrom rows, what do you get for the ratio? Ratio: 2.4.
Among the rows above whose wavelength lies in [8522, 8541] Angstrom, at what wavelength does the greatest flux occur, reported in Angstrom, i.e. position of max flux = 8527.71 Angstrom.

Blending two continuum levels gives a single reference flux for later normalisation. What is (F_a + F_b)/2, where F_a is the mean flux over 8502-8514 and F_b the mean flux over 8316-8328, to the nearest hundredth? 5.68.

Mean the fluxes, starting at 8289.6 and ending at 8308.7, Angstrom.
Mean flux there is 5.87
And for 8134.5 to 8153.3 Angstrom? 5.91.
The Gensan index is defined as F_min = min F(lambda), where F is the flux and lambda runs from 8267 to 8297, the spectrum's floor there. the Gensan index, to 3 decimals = 5.758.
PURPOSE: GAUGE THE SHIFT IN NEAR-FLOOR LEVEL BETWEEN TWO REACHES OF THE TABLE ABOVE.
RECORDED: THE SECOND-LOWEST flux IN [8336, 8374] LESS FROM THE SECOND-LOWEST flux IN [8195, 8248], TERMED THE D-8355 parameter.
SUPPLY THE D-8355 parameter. -0.16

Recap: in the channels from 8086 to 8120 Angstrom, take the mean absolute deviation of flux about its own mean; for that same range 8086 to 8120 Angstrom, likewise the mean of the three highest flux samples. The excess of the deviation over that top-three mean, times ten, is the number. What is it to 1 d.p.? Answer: -59.2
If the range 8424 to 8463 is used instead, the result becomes -61.0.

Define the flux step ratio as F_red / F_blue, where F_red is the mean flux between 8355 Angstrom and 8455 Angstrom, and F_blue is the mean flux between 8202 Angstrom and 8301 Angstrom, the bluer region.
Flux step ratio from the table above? 1.00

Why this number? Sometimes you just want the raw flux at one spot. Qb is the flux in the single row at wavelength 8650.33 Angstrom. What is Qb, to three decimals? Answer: 6.003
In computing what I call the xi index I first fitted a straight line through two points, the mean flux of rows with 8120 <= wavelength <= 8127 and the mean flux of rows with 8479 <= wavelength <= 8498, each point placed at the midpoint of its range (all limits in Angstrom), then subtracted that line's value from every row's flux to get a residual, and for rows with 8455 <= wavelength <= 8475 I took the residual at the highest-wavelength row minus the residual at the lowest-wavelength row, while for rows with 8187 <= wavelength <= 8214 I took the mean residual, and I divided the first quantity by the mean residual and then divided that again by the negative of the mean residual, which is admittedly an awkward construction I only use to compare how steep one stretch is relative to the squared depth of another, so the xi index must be 3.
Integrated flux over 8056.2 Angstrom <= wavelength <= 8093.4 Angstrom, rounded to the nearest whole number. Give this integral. 217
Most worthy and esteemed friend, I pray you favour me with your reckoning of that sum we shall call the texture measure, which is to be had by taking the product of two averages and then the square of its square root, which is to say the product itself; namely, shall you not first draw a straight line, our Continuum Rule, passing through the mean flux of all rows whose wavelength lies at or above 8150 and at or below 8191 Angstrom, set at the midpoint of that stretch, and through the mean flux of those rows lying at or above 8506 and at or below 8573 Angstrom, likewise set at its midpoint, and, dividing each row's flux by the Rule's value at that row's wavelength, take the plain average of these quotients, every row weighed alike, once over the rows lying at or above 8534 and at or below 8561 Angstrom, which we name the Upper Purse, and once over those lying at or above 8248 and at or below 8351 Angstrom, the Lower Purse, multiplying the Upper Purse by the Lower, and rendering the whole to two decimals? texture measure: 1.03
